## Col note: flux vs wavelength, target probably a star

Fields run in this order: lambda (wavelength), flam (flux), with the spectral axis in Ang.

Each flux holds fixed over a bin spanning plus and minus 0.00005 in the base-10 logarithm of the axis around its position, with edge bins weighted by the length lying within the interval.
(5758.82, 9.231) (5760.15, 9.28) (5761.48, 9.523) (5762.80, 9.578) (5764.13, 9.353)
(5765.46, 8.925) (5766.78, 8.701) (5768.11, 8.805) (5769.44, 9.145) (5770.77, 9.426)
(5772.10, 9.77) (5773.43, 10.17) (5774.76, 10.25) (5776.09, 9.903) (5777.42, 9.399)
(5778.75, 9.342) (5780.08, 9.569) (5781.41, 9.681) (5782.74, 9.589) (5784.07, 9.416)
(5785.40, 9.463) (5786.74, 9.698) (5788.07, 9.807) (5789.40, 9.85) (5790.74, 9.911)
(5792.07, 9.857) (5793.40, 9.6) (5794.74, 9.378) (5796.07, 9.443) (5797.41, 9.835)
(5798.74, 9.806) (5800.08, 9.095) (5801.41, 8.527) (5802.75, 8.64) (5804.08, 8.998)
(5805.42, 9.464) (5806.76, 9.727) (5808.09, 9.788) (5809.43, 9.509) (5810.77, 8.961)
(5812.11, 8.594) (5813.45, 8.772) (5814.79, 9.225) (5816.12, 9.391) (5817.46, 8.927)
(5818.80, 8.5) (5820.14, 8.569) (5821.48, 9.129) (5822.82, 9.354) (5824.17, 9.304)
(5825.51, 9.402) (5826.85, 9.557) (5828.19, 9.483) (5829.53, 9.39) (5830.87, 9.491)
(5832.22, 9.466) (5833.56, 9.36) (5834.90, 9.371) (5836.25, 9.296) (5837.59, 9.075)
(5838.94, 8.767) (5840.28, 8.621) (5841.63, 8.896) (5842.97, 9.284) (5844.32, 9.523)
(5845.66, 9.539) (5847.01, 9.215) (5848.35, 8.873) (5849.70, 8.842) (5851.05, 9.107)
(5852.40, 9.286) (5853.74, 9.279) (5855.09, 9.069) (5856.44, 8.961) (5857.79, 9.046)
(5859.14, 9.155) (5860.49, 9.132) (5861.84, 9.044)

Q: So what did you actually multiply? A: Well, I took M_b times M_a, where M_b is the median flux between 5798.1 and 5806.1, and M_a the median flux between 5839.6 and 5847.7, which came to 84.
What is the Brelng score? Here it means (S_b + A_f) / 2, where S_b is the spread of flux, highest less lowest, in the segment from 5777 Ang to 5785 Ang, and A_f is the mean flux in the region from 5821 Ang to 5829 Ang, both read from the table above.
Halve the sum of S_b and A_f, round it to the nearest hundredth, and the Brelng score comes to 4.86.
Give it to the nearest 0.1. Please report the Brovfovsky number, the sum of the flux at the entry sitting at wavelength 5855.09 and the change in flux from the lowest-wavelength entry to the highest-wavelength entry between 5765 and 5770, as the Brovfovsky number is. 9.3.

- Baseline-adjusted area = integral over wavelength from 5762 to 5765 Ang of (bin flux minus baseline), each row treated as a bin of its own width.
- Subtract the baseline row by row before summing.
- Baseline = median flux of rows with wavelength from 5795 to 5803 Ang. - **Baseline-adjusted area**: 0.5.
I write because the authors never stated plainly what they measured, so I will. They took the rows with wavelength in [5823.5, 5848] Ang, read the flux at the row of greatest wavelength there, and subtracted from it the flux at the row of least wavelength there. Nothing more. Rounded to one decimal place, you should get -0.1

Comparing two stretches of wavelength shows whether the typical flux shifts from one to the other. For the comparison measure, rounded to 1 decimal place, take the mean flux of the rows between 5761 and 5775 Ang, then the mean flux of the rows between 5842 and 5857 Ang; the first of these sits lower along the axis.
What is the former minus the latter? 0.2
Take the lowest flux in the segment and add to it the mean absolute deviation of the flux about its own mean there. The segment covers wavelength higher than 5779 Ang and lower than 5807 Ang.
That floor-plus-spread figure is 8.81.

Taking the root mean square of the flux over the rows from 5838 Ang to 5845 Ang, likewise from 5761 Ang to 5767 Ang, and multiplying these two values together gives 83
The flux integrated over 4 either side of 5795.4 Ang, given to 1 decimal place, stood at 77.3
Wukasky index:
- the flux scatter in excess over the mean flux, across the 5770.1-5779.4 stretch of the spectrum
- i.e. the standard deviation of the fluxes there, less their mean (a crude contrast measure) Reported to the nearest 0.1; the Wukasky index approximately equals -9.4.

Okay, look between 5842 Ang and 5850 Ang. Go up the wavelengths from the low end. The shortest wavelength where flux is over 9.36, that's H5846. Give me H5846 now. 5844.32 Ang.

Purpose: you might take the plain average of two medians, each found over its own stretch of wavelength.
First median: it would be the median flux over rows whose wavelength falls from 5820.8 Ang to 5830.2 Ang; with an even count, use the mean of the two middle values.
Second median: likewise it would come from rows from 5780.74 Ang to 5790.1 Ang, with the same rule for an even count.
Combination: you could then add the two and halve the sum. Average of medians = 9.54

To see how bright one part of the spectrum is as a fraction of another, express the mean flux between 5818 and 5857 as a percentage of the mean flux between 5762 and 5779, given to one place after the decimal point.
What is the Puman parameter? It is 97.1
